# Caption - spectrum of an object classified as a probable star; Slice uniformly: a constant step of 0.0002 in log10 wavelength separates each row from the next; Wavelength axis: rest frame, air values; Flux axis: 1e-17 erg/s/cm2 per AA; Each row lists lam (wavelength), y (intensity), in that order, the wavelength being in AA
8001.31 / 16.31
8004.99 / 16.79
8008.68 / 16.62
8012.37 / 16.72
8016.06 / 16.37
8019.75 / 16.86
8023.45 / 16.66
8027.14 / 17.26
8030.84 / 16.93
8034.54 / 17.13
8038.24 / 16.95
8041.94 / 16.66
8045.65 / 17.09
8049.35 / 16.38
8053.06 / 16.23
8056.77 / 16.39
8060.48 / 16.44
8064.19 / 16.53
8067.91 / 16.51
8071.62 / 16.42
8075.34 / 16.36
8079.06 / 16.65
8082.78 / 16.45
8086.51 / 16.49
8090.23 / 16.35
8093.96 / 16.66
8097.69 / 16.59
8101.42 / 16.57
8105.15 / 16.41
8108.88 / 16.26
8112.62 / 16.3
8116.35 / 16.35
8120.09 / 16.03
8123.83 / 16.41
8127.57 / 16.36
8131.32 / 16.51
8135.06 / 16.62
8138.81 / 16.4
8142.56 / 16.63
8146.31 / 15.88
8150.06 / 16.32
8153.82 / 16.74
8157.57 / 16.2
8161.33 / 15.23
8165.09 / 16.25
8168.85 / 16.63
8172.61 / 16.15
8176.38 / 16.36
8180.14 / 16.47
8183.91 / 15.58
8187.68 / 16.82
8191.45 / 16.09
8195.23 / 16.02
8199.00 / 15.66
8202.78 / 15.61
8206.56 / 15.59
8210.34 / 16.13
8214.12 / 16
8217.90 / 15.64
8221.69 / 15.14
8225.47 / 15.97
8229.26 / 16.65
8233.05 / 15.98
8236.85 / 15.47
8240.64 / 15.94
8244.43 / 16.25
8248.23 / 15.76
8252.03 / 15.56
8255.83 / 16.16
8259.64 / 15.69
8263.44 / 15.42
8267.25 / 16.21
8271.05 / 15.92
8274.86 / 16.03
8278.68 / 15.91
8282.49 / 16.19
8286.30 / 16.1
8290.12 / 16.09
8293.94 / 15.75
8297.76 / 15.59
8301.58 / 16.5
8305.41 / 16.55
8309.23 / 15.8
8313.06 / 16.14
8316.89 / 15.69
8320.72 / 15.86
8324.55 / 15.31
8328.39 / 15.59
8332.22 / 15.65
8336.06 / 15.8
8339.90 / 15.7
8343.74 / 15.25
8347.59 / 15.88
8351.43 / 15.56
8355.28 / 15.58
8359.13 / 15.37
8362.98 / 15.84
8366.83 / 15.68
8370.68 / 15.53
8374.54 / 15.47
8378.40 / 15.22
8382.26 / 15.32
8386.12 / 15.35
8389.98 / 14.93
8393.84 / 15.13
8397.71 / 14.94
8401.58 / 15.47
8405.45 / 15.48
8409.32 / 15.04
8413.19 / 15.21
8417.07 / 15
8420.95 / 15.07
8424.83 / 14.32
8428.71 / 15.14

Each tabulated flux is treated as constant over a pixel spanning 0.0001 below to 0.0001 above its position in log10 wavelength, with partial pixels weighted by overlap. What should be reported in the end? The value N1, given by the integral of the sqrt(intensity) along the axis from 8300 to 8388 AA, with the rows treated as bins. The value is 348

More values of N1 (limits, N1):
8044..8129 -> 345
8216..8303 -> 347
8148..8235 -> 349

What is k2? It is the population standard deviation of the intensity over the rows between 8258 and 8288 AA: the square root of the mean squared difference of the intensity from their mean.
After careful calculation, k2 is 0.25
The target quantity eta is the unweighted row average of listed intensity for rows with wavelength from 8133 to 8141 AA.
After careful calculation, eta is 16.5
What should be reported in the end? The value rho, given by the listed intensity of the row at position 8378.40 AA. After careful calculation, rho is 15.22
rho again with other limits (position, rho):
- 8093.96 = 16.66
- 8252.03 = 15.56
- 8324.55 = 15.31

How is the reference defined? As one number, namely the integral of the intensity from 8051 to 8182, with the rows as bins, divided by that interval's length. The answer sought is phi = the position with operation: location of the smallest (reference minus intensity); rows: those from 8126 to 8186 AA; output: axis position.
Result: 8153.82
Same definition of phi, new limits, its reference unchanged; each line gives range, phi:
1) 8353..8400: 8362.98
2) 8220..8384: 8229.26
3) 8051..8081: 8079.06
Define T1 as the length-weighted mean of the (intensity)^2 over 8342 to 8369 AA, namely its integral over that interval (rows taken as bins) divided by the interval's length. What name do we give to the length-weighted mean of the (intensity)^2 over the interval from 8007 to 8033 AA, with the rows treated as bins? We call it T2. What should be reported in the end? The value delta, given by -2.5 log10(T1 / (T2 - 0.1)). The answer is 0.16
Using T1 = 243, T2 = 282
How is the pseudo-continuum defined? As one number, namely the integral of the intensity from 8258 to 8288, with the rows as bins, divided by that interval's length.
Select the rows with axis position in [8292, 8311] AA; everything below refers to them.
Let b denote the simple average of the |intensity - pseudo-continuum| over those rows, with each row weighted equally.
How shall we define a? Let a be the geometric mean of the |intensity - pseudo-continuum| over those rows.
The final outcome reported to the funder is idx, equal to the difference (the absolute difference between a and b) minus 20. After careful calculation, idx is -19.9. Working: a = 0.32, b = 0.4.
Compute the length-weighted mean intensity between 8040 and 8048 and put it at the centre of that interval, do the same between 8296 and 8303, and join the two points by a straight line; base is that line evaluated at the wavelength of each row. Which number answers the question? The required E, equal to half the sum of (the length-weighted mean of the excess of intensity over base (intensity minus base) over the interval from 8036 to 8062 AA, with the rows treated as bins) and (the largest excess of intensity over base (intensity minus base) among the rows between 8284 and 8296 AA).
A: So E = -0.10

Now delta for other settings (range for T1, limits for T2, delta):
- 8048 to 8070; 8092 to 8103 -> 0.02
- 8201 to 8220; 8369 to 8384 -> -0.06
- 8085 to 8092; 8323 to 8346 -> -0.12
